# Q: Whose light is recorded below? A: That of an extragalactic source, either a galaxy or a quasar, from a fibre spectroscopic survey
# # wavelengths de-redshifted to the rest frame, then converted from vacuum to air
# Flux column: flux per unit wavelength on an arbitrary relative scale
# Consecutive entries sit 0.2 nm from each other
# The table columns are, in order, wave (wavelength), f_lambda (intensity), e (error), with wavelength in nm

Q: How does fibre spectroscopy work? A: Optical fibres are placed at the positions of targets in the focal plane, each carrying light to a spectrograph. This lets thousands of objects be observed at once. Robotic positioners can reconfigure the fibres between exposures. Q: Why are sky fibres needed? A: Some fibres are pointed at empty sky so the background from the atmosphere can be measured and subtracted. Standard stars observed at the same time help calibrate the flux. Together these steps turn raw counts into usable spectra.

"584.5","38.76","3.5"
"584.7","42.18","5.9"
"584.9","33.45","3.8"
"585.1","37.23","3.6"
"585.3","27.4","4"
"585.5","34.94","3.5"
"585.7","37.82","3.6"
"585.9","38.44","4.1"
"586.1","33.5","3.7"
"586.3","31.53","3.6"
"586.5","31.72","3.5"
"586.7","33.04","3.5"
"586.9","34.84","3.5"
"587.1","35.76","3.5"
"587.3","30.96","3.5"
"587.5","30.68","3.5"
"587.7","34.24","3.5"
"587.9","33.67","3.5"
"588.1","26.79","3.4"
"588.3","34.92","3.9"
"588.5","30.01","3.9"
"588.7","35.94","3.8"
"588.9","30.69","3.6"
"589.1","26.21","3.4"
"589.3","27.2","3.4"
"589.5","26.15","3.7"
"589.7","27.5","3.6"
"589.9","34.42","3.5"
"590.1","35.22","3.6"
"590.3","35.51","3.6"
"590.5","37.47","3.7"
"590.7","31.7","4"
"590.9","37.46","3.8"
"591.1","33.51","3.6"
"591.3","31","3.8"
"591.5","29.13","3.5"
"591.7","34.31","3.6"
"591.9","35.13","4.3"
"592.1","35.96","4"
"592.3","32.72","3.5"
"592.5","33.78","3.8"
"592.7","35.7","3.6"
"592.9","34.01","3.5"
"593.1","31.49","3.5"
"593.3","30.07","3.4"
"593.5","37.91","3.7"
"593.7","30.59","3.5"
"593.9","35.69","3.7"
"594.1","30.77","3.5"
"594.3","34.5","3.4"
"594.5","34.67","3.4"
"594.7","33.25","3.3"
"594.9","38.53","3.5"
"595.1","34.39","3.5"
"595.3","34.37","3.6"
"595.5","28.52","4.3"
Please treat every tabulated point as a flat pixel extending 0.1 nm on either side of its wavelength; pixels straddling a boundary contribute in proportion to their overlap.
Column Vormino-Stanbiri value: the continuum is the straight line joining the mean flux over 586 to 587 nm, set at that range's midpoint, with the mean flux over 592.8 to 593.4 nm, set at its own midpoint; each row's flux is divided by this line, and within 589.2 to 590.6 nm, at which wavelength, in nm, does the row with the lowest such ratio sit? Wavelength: 589.5 nm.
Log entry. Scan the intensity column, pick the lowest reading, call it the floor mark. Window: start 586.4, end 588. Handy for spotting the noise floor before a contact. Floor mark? 30.68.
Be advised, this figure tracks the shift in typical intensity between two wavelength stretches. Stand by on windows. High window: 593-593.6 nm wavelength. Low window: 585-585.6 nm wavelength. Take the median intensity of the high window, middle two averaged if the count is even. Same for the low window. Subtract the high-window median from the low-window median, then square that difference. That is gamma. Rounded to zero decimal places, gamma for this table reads 12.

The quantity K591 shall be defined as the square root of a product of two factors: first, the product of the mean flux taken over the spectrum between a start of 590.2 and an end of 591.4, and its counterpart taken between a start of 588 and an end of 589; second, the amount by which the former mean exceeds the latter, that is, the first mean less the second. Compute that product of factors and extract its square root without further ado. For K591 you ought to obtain 55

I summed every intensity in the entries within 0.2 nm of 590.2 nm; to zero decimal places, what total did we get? 71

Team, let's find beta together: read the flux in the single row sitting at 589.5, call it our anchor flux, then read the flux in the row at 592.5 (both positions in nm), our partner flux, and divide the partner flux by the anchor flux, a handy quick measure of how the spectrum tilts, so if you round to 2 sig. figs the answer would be 1.3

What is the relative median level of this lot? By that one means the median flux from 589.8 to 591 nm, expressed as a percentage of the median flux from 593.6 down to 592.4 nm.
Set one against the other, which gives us 104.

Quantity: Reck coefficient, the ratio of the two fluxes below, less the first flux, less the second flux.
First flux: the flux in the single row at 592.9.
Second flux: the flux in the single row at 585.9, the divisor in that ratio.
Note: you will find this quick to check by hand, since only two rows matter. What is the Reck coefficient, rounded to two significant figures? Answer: -72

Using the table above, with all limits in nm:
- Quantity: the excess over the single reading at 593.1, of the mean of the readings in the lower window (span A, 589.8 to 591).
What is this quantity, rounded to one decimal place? 3.8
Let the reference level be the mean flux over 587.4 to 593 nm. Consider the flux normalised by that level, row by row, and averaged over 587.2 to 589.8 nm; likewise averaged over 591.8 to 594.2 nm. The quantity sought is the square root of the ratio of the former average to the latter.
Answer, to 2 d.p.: 0.95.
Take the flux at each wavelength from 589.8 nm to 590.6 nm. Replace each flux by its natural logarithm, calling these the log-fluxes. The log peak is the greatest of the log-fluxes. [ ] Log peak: 3.62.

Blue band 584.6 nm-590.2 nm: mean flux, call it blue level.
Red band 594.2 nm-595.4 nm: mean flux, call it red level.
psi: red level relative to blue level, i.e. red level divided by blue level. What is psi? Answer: 1.07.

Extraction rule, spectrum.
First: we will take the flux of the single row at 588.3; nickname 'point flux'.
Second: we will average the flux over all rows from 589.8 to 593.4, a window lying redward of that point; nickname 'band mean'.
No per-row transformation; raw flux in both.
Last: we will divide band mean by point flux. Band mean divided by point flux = 0.97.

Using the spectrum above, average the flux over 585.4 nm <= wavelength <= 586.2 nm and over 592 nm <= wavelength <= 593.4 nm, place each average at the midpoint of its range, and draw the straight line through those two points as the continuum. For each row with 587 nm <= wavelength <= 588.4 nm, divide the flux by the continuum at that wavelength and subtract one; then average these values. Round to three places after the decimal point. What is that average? -0.084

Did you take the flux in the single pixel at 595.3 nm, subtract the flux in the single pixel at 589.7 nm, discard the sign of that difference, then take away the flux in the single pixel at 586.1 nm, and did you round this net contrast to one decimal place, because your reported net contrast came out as -26.6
